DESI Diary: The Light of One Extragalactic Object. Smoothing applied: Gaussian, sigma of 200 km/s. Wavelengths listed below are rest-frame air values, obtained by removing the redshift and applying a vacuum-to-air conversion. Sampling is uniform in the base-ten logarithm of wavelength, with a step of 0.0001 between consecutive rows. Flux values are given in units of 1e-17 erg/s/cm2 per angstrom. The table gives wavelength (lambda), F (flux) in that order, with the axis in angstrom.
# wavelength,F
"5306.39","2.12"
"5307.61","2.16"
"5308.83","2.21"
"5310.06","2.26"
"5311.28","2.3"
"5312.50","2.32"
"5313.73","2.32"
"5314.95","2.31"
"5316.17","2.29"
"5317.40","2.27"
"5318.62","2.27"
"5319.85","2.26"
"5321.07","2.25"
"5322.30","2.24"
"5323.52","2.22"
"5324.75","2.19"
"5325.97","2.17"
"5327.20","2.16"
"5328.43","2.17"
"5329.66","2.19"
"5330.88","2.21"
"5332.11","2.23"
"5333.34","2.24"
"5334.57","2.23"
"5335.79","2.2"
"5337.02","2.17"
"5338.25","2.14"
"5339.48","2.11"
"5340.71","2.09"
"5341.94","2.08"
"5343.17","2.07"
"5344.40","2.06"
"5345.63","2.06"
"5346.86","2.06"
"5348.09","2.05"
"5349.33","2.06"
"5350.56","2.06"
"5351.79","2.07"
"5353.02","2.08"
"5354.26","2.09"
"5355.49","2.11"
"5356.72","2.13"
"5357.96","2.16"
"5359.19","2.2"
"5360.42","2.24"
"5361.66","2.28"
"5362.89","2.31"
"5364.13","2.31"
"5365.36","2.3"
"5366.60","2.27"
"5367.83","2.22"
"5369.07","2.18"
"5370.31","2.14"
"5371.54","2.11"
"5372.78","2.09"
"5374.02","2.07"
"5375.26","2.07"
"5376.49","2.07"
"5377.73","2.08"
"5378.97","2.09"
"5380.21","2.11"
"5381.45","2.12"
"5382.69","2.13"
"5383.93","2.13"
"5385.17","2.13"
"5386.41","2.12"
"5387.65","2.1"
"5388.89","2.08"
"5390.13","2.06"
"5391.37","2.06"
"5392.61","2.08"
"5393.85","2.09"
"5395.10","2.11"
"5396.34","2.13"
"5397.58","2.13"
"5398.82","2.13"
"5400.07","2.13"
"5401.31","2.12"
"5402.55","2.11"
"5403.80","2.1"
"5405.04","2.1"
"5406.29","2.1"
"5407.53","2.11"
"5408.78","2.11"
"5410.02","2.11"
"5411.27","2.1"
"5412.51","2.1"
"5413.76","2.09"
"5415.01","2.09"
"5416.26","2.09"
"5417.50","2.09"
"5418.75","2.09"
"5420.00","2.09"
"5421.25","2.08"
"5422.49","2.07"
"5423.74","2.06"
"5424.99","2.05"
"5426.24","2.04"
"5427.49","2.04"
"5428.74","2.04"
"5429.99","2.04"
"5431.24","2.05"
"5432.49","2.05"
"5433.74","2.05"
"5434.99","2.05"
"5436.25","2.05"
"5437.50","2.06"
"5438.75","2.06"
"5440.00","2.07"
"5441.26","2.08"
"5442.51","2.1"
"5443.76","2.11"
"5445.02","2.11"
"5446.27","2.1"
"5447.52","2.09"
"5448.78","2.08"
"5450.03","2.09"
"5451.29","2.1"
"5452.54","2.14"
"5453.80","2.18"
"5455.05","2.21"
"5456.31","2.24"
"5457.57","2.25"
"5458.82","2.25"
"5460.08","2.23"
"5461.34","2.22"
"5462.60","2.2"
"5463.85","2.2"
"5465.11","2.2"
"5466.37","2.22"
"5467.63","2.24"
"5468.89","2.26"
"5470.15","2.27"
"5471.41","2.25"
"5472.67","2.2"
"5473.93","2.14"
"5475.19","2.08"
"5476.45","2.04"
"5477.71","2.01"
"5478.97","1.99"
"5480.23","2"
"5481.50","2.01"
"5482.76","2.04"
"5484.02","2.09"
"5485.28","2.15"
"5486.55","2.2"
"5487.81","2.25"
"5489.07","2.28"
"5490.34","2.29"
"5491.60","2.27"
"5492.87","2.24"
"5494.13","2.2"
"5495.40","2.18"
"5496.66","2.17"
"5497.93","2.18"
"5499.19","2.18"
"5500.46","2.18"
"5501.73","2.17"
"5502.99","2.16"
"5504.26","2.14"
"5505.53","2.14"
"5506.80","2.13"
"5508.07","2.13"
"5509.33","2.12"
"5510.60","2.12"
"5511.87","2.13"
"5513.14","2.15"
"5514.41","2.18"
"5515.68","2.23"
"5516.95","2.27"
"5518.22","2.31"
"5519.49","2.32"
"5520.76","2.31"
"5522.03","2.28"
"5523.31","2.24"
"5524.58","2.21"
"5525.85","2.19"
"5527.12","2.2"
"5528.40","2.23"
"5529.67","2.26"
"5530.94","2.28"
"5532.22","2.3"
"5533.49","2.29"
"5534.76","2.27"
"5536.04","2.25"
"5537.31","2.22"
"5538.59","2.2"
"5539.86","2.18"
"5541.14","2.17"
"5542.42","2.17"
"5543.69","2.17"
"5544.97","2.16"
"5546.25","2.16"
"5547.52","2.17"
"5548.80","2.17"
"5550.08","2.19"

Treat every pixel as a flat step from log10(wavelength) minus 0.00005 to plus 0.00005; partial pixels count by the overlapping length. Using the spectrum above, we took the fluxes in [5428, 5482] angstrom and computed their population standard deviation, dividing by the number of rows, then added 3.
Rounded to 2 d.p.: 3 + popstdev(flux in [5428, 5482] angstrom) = 3.08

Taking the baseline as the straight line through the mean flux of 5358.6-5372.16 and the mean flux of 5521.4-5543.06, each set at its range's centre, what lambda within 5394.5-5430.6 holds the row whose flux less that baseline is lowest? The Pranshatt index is 5426.24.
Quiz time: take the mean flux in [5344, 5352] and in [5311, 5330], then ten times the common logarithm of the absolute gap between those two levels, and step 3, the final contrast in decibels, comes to -7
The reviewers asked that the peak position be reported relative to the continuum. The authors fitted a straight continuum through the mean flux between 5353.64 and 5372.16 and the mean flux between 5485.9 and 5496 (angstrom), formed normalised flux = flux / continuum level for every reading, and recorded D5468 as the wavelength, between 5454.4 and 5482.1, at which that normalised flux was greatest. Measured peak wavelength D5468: 5470.15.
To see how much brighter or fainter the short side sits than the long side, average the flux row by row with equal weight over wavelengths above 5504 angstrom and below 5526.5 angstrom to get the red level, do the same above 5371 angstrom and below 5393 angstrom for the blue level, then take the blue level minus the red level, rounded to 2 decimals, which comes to -0.11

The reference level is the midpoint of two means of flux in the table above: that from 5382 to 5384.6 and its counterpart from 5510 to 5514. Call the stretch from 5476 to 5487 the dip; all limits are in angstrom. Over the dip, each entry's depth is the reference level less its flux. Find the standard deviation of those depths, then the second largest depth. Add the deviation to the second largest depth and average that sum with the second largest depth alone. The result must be 0.17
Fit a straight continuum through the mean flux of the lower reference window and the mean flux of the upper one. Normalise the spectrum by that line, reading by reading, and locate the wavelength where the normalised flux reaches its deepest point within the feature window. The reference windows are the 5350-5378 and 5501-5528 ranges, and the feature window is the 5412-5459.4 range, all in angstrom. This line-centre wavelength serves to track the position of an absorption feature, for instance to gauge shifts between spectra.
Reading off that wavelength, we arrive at 5429.99 angstrom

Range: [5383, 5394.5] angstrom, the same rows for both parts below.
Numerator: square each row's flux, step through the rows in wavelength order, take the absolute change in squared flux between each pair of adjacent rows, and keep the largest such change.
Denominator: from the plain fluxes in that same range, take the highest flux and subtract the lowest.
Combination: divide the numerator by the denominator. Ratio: 1.2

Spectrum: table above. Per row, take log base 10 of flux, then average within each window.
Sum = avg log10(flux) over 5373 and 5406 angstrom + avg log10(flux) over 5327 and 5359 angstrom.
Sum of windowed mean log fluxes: 0.650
